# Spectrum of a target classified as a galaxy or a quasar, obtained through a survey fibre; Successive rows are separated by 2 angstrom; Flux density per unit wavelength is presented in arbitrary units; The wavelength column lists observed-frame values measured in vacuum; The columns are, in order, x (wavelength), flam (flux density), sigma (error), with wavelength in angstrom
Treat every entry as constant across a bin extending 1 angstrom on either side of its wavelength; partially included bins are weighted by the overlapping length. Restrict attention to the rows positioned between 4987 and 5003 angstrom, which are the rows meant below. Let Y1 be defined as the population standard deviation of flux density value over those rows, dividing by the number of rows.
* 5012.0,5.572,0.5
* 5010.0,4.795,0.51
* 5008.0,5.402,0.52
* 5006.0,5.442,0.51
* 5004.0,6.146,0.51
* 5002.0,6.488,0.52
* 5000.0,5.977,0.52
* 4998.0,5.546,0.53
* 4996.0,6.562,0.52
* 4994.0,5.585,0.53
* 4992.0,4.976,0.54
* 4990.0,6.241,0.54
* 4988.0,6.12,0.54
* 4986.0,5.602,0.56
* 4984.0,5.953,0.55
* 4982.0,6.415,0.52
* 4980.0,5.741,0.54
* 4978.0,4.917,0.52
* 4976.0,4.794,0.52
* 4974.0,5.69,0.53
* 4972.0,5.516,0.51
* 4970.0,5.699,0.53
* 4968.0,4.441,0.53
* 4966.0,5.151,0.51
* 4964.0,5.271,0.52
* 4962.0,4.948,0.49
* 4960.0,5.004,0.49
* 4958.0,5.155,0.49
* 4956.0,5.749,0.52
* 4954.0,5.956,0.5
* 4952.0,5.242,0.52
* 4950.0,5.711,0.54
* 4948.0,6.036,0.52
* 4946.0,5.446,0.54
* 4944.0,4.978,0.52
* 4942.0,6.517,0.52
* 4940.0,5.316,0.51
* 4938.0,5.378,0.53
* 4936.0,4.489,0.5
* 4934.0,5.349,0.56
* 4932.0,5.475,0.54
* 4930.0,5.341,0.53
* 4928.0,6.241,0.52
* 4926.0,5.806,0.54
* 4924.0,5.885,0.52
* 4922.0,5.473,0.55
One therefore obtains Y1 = 0.50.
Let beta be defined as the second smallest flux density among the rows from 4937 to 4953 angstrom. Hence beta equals 5.242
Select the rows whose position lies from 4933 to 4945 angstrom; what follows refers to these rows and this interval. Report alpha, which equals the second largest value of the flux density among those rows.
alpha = 5.378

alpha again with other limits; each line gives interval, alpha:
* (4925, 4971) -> 6.241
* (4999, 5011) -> 6.146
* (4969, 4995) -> 6.241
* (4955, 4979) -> 5.699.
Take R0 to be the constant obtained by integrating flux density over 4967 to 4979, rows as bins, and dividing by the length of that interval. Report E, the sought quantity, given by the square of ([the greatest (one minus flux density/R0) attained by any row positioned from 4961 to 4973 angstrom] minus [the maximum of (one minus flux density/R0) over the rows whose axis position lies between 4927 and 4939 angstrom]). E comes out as 0.0001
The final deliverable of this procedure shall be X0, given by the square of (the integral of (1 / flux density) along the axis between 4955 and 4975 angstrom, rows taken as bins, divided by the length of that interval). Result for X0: 0.0365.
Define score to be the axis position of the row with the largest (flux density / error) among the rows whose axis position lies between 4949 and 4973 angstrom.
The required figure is 4954.0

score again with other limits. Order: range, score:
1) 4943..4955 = 4954.0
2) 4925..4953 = 4942.0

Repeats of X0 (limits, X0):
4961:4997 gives 0.0334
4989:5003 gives 0.0291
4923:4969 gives 0.0345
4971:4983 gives 0.0336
